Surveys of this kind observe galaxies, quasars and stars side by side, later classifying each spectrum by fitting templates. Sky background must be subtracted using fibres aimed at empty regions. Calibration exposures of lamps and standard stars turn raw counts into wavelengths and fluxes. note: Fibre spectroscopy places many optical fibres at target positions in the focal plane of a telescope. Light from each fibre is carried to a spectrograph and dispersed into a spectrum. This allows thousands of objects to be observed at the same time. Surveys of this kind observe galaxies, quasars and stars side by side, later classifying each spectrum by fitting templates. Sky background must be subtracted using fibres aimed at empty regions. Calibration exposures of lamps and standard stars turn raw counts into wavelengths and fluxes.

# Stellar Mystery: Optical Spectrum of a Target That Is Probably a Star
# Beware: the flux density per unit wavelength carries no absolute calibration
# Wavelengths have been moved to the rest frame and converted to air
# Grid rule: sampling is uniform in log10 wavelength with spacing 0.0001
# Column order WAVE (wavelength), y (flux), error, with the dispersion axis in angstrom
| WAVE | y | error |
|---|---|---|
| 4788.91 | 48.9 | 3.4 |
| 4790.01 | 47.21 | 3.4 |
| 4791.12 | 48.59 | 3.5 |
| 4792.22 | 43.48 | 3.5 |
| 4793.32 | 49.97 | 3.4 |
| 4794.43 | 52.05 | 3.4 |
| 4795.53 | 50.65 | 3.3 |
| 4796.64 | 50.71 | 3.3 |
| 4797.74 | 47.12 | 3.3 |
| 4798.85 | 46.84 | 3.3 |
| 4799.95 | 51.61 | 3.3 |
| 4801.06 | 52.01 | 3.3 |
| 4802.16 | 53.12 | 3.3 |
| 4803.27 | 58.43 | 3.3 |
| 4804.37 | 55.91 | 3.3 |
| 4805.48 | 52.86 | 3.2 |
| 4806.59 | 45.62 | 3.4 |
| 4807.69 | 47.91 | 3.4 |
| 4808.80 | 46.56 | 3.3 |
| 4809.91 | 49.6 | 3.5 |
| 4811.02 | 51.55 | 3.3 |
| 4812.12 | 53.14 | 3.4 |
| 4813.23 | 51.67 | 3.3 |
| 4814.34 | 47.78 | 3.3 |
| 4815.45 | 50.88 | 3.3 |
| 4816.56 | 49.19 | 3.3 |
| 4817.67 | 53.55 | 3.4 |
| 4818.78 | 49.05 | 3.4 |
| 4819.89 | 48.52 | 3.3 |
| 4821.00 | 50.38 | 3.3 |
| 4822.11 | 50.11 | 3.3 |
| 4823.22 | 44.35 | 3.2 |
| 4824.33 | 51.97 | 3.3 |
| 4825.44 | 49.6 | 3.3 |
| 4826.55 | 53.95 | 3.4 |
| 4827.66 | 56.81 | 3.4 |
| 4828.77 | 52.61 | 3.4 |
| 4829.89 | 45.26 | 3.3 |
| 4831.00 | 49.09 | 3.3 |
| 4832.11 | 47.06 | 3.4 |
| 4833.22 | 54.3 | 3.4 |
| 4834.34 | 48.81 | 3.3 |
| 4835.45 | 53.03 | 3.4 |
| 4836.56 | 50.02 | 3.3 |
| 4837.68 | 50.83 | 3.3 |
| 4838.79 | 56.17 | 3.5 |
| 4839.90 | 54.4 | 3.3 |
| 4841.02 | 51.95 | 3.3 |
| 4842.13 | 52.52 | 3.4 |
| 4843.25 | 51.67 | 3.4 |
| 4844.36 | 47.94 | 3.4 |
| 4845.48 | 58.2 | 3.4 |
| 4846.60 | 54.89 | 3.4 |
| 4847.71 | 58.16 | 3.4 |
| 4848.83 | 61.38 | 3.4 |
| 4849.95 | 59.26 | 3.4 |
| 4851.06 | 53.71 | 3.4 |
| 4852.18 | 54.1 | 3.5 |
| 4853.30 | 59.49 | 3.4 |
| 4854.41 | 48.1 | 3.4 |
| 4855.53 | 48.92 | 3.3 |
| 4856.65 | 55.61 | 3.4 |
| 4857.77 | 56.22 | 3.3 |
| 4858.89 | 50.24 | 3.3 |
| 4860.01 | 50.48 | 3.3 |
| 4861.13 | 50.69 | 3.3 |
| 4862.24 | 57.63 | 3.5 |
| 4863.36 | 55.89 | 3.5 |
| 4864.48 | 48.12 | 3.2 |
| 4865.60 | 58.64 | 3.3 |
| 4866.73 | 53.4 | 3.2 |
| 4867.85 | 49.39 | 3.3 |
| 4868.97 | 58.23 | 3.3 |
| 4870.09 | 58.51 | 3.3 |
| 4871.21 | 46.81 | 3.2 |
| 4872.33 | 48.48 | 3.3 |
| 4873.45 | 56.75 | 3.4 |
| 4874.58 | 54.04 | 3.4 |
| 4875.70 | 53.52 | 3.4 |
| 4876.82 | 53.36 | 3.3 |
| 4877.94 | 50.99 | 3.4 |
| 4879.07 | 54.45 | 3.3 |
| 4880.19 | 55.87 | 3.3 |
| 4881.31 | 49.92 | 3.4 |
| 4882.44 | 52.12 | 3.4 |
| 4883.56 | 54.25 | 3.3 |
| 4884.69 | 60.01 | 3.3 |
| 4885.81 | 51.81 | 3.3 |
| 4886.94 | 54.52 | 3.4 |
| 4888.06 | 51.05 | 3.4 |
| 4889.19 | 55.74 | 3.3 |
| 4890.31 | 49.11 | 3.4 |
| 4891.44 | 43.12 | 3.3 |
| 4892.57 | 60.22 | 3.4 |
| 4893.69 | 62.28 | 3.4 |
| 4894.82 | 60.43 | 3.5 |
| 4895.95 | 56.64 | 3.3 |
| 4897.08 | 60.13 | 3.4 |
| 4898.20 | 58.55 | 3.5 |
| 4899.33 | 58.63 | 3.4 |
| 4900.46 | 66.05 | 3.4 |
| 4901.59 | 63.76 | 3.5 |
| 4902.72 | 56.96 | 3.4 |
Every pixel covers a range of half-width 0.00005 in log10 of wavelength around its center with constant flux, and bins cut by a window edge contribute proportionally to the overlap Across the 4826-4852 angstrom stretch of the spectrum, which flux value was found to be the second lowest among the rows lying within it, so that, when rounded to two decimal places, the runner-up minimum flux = 47.06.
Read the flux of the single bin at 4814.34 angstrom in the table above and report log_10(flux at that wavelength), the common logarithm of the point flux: 1.68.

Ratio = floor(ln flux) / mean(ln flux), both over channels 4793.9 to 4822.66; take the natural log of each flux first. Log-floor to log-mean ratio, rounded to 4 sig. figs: 0.9738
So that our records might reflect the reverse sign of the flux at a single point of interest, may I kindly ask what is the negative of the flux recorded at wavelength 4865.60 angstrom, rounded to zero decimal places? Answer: -59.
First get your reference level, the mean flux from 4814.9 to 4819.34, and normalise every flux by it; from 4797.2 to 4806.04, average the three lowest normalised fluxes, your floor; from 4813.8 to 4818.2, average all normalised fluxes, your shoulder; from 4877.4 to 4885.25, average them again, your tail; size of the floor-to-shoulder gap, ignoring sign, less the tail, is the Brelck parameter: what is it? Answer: -1.03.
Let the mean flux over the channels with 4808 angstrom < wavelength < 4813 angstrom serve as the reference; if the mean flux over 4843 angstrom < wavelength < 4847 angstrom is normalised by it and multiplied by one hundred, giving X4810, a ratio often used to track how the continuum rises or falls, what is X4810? 106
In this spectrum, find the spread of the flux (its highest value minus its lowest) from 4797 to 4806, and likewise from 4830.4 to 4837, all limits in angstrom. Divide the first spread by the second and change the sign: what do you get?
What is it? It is -1.6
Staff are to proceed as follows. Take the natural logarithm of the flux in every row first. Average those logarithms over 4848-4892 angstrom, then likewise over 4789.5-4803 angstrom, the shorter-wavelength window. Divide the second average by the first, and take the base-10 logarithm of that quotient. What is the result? -0.008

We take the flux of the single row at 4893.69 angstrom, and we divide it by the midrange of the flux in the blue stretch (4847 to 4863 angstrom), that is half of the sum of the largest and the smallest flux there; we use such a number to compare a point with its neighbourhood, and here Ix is 1.14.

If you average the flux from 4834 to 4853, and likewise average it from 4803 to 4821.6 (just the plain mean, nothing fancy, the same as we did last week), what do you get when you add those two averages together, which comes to 105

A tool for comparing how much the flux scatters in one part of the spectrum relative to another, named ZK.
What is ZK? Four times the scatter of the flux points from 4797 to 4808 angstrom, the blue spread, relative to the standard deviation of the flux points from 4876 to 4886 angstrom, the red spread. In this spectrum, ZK 5.6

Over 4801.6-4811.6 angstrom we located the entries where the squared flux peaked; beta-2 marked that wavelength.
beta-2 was 4803.27 angstrom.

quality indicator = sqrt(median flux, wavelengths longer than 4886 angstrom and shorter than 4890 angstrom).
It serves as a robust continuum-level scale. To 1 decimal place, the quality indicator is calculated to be 7.4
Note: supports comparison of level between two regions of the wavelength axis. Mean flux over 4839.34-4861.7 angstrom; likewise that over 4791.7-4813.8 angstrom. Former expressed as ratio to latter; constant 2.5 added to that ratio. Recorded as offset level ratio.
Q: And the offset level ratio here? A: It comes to 3.57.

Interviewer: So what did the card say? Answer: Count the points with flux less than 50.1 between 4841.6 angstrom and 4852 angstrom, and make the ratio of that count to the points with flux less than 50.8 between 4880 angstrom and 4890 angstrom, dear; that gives 1.00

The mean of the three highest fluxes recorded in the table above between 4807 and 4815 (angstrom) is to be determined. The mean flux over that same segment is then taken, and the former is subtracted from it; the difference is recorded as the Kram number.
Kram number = -2.4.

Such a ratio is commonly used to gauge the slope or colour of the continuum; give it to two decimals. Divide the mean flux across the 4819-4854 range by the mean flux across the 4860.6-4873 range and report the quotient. 0.99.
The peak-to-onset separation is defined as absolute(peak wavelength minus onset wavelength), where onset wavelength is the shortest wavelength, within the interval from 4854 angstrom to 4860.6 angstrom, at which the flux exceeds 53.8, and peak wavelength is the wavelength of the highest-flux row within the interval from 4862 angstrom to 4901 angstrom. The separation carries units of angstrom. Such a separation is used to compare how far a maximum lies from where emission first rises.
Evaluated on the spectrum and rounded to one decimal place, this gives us 43.8 angstrom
